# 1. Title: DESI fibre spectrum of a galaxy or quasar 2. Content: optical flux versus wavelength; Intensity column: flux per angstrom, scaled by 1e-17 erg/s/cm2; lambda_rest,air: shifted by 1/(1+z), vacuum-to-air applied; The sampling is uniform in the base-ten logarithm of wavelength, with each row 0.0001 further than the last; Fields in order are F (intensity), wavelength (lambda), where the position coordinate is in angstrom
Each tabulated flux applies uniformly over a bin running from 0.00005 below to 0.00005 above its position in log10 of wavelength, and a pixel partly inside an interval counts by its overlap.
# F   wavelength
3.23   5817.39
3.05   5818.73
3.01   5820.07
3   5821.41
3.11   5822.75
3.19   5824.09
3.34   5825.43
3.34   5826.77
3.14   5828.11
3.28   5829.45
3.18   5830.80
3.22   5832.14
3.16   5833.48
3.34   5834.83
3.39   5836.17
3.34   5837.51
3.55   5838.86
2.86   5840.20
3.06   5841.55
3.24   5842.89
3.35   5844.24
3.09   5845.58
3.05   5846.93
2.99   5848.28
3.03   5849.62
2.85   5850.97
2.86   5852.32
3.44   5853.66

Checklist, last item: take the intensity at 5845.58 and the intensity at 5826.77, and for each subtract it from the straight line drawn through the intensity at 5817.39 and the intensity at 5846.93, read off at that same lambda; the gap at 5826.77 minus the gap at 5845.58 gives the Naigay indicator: -0.14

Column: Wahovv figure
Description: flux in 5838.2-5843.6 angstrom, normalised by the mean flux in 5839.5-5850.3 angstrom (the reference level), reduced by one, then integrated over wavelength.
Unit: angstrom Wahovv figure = 0.16 angstrom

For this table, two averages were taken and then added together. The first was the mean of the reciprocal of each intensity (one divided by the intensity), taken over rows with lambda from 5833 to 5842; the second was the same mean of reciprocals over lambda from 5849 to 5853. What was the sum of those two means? 0.653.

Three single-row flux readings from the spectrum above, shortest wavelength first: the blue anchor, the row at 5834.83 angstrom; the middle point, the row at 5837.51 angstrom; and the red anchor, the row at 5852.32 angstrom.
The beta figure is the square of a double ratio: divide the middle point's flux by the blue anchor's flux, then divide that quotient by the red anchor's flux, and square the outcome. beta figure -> 0.122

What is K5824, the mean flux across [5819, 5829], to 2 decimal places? 3.16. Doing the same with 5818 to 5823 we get 3.04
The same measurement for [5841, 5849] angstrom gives 3.13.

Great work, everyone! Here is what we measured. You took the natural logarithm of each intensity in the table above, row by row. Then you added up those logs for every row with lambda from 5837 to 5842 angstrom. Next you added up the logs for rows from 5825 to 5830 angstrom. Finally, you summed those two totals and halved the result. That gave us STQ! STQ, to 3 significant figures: 4.69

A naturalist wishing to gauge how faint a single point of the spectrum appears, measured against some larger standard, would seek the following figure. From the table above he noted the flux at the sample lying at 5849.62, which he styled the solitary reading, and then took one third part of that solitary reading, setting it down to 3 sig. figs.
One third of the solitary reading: 1.01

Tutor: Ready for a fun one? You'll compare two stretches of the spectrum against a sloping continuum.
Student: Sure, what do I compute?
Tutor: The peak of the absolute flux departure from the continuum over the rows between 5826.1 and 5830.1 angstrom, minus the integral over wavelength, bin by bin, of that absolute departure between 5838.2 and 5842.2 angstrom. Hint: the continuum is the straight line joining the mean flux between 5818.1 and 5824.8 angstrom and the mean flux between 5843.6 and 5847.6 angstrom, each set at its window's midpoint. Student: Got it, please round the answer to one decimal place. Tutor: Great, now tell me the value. -0.8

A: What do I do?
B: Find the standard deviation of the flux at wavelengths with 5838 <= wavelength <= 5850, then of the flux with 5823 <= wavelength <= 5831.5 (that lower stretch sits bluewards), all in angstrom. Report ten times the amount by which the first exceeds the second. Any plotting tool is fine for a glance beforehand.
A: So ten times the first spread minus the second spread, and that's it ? 1.2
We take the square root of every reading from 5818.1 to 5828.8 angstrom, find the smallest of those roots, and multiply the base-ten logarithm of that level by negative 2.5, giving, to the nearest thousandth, -0.596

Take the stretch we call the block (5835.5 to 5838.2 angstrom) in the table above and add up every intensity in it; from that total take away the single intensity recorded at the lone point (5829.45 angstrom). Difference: 3.45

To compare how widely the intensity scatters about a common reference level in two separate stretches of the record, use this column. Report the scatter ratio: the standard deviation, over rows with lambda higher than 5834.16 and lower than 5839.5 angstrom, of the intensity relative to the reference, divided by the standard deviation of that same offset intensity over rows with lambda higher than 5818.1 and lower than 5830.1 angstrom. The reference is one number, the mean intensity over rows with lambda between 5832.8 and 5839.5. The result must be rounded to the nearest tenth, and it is 0.7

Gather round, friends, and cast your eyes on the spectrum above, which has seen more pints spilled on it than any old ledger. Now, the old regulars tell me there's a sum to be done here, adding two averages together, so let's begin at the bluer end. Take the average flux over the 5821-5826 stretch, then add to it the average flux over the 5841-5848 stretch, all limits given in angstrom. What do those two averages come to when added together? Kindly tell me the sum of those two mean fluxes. 6.32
